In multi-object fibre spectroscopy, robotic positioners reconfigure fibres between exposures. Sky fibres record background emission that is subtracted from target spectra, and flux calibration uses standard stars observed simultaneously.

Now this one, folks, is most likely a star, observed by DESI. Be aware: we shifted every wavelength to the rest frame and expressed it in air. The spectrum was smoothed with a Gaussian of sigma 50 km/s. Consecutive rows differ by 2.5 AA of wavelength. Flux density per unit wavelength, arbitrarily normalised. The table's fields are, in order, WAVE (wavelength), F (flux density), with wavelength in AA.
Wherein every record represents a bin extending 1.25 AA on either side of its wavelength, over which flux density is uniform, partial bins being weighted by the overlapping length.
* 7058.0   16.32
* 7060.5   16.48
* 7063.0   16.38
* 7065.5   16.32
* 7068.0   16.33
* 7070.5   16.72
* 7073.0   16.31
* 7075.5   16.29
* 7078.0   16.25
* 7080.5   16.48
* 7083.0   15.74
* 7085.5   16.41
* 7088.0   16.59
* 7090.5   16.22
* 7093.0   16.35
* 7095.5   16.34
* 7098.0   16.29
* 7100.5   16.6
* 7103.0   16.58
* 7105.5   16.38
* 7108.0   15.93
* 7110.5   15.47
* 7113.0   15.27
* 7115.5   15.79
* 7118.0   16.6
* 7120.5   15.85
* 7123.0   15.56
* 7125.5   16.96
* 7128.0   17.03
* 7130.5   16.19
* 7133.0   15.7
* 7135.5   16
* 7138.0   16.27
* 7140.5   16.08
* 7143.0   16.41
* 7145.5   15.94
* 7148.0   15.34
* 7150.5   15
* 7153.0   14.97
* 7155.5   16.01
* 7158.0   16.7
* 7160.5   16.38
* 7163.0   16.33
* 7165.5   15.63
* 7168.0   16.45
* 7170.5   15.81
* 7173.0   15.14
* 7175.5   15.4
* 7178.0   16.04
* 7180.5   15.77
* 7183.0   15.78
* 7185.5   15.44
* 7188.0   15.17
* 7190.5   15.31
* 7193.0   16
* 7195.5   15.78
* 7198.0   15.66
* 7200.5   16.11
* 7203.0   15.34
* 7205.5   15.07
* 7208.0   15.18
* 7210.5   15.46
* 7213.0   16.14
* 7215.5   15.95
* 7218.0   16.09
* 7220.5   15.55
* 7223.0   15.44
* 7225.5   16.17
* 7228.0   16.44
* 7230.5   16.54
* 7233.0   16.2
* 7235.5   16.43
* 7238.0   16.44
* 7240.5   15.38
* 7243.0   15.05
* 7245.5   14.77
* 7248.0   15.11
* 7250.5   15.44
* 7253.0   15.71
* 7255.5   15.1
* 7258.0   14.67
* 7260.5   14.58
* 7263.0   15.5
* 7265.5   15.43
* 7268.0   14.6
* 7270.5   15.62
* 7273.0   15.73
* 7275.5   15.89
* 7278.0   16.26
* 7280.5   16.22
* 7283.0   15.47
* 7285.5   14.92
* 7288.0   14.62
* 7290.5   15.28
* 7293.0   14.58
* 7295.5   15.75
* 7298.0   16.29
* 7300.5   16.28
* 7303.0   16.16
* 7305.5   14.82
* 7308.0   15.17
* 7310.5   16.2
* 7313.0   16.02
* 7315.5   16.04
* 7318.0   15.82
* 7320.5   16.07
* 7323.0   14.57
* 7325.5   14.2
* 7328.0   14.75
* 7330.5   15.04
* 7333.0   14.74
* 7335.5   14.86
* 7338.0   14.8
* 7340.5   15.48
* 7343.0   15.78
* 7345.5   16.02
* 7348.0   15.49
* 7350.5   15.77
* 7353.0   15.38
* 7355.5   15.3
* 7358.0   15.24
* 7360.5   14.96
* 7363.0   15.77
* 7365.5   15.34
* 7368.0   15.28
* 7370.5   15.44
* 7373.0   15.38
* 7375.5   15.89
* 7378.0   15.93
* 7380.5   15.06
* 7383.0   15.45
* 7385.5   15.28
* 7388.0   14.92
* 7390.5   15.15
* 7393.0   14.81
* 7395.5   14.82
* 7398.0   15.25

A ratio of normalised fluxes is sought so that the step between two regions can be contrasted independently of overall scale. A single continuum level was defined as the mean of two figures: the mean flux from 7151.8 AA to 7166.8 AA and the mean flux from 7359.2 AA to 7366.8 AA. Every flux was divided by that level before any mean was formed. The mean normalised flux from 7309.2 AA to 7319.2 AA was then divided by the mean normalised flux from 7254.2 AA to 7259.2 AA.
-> 1.08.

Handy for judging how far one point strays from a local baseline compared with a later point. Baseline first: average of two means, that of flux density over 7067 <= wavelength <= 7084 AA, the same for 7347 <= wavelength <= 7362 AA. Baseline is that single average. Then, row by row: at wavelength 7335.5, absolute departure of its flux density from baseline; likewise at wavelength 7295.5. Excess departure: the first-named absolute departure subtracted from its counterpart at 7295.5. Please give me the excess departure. -0.9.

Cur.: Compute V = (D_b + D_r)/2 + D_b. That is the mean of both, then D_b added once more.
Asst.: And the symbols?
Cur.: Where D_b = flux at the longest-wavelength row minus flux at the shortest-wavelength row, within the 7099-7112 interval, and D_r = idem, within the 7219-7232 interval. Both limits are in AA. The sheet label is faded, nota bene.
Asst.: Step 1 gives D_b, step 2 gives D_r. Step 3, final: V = -1.20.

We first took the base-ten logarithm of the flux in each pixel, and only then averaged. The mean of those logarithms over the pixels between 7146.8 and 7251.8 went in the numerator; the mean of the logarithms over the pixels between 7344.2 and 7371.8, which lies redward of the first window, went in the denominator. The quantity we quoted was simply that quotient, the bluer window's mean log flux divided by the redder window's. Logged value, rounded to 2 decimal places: 1.01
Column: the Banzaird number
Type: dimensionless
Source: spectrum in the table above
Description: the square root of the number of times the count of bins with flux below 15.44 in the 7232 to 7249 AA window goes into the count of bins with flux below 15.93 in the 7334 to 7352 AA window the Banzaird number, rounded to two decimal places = 1.22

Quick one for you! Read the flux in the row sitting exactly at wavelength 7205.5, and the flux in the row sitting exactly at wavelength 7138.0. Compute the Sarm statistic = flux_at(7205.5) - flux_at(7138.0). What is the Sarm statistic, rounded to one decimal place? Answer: -1.2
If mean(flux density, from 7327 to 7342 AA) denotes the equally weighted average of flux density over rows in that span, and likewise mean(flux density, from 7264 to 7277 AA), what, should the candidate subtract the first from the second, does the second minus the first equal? 0.5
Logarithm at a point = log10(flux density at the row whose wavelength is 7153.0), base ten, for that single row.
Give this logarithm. 1.18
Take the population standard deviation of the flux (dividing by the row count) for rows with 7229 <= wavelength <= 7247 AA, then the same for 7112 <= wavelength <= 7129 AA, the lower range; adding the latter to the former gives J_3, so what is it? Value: 1.3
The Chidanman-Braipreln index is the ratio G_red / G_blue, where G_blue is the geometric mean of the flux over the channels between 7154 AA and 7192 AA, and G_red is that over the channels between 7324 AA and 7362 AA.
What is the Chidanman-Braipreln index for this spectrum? 0.960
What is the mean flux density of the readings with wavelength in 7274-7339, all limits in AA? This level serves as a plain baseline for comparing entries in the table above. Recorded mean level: 15.4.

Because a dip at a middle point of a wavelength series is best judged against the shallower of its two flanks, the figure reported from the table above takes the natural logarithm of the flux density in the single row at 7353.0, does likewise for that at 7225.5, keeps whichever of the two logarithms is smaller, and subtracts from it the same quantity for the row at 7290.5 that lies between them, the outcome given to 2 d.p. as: 0.01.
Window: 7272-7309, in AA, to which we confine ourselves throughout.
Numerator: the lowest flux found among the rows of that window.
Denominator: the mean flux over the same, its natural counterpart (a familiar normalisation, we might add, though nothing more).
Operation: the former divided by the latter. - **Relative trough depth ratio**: 0.937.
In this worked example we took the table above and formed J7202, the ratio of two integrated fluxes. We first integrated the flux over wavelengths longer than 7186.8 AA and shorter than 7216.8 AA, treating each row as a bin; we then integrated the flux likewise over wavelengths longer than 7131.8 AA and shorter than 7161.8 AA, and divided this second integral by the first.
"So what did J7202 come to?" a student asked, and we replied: 1.02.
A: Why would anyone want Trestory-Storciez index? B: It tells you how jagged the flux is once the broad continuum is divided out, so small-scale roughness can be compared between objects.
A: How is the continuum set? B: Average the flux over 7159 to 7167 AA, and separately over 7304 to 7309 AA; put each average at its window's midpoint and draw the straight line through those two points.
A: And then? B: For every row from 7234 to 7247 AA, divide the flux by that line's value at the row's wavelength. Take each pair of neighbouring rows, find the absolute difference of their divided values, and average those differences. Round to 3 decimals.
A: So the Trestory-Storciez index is 0.026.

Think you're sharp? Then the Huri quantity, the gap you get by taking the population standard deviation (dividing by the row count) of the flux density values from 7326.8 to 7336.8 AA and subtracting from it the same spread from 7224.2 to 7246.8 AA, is -0.5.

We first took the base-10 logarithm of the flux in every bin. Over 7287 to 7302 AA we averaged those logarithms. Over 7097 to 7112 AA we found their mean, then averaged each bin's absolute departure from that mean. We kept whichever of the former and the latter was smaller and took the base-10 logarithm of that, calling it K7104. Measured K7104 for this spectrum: -2.04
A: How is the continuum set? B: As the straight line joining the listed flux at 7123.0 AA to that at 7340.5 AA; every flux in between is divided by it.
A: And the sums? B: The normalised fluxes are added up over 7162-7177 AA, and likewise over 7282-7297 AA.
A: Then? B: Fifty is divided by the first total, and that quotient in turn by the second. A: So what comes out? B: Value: 1.40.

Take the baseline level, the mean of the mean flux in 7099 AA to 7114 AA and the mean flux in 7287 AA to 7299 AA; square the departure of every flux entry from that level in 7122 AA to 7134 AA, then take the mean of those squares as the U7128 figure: 0.8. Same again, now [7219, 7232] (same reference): 0.3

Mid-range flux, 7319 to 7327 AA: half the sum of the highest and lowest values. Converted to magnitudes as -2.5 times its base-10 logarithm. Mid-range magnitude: -2.950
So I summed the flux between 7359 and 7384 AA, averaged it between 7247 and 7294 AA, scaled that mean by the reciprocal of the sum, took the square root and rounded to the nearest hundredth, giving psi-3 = 0.31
